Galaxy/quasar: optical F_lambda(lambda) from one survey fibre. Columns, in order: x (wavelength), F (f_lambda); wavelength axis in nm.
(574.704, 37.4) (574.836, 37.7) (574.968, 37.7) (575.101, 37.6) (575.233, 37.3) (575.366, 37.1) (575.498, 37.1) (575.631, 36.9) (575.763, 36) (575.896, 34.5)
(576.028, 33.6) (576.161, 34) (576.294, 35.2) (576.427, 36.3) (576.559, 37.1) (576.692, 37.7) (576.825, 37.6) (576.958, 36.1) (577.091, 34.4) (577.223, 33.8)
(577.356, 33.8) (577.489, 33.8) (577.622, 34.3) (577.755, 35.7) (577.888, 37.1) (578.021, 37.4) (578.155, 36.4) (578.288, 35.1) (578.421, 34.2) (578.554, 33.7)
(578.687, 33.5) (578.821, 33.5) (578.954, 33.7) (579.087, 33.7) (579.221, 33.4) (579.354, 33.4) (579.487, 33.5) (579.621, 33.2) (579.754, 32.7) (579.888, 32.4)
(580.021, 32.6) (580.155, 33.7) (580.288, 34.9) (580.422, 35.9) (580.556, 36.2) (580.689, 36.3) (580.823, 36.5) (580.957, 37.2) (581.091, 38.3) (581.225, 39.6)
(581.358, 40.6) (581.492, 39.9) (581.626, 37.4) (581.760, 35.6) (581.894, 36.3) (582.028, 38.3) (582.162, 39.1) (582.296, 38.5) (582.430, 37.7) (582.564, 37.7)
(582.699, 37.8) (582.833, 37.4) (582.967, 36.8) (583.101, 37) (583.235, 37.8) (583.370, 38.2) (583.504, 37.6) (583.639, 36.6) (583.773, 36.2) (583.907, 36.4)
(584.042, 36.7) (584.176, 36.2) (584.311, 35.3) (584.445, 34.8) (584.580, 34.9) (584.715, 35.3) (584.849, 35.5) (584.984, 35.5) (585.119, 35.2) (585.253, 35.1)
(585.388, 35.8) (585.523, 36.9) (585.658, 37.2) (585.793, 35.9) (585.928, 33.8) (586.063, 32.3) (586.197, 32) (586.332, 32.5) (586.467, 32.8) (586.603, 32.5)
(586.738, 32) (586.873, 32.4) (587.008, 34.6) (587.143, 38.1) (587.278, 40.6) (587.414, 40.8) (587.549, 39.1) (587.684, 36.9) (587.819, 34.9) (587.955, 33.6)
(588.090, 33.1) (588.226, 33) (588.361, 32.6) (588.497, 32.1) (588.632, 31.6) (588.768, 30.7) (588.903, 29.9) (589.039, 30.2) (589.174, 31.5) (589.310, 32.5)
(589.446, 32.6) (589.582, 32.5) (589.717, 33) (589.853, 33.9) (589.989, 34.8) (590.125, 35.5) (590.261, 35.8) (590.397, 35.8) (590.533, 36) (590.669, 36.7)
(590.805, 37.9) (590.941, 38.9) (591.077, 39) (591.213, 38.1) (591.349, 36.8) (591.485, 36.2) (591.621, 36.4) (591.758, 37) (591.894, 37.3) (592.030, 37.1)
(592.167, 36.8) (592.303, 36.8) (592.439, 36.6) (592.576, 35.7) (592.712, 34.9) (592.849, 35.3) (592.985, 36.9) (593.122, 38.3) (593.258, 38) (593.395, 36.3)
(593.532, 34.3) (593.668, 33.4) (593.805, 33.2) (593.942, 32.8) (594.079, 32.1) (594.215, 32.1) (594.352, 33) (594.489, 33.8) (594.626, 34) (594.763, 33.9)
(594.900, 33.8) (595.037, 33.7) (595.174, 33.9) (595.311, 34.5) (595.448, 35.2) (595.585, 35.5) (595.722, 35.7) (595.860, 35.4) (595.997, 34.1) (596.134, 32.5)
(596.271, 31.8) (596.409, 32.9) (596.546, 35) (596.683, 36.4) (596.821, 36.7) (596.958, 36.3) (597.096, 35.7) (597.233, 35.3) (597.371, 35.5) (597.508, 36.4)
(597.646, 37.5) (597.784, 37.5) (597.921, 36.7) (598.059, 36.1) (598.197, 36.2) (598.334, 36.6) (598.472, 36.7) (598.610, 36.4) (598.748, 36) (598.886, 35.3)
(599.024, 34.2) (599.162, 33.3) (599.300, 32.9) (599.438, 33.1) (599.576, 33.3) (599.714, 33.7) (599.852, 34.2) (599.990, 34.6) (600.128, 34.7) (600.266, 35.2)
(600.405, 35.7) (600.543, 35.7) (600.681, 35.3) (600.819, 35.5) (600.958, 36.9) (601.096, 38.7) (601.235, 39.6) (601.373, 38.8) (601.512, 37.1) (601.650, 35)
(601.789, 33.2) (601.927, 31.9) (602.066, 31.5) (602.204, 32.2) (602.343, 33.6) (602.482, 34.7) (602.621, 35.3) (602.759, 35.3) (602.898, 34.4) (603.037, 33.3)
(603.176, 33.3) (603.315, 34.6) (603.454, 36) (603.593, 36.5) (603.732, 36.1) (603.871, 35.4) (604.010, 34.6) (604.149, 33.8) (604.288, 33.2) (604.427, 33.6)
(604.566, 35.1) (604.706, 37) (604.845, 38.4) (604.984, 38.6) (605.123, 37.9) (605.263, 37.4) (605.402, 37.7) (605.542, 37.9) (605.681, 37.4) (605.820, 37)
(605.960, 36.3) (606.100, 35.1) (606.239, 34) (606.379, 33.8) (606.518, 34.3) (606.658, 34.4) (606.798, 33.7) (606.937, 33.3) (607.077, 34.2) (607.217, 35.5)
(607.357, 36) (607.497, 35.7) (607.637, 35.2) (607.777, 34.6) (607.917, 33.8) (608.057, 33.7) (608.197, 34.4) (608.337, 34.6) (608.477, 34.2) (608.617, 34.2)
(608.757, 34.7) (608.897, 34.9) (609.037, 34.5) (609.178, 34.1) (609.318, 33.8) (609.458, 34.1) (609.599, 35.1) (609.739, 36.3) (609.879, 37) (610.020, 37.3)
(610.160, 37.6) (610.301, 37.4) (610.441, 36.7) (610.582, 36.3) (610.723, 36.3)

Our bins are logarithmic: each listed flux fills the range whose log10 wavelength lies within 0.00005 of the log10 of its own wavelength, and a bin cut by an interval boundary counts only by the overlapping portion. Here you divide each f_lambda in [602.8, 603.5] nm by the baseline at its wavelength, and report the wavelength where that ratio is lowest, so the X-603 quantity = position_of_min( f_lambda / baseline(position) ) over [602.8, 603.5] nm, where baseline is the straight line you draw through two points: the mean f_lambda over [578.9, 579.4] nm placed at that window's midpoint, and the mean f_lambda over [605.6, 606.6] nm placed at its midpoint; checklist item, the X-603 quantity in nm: 603.176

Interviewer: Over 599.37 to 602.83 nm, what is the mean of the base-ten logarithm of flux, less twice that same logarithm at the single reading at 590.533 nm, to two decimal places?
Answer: -1.57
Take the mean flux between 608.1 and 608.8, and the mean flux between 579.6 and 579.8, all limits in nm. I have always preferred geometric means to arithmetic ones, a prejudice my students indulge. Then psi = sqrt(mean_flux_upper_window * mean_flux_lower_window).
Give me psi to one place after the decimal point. 33.7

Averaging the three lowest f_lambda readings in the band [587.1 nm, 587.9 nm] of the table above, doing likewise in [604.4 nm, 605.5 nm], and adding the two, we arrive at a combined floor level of 71.9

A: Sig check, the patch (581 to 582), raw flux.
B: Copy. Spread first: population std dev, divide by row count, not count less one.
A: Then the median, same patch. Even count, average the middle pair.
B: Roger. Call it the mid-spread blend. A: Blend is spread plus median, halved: 20.0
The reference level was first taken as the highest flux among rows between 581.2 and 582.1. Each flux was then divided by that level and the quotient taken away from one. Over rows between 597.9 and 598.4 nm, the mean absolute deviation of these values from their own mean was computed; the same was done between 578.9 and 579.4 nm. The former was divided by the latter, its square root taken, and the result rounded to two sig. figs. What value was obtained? 1.3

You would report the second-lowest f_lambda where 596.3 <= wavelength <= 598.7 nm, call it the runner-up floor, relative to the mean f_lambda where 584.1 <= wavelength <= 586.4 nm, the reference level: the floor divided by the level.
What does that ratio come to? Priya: 1.001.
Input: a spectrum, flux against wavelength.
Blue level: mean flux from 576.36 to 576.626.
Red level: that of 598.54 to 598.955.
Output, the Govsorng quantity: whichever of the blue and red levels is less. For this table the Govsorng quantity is 35.9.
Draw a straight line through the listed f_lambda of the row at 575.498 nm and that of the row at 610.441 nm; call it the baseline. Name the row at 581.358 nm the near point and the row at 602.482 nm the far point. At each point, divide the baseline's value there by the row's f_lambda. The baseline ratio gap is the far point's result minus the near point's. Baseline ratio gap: 0.15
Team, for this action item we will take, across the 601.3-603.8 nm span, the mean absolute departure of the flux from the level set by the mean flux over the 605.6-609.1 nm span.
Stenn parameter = 1.50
